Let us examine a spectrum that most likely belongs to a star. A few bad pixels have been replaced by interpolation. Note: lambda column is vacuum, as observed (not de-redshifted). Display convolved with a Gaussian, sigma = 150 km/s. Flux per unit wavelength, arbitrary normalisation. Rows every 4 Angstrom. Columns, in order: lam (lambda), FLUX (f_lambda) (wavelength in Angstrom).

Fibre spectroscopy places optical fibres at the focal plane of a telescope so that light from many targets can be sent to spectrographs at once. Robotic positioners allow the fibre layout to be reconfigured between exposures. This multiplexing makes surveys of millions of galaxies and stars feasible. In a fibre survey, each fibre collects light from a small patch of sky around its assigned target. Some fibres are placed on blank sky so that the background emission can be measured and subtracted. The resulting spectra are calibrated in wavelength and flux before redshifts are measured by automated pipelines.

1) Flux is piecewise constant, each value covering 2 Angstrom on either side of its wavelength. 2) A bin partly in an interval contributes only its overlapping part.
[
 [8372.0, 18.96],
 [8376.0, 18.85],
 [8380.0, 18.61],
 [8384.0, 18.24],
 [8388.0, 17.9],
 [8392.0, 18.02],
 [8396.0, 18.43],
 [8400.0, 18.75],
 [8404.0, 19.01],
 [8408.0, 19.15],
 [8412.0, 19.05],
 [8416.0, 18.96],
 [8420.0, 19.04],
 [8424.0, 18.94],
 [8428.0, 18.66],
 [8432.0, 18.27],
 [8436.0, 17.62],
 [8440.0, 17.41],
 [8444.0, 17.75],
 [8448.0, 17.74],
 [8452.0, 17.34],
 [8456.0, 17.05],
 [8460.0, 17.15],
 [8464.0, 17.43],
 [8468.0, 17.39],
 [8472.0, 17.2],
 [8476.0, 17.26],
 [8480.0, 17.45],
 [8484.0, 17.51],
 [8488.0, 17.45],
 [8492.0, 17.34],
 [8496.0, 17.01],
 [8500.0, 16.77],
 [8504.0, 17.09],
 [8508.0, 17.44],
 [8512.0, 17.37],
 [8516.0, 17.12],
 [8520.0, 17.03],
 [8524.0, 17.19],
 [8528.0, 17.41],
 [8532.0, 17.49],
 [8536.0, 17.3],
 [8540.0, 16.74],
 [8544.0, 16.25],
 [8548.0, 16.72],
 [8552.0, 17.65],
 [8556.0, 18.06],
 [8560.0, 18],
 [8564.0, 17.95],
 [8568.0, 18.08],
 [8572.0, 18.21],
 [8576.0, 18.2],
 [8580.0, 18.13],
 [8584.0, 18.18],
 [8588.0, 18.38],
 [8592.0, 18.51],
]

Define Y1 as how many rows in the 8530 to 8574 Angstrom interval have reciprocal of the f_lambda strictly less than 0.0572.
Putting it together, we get 7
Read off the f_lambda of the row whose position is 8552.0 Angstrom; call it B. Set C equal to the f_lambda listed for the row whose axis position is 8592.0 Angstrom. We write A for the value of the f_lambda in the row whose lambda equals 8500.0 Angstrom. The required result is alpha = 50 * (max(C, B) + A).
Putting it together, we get 1764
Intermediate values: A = 16.77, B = 17.65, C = 18.51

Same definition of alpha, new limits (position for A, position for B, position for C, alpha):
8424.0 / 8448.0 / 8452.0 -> 1834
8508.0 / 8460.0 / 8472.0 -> 1732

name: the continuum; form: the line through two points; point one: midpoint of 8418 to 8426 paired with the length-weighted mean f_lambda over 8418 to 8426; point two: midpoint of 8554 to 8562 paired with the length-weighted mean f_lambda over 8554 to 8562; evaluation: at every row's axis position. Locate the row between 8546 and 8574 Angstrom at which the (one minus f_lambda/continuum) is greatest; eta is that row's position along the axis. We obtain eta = 8548.0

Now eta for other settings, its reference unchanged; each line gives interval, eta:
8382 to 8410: 8388.0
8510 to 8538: 8520.0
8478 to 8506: 8500.0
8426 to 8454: 8440.0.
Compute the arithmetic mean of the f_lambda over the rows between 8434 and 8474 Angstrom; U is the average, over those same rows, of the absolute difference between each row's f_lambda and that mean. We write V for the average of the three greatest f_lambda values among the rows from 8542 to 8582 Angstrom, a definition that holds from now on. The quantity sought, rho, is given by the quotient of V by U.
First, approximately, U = 0.18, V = 18.2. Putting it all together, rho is 100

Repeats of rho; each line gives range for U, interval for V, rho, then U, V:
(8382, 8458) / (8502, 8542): 30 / 0.58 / 17.4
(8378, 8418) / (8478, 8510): 47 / 0.37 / 17.5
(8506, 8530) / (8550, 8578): 124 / 0.15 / 18.2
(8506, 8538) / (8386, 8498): 141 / 0.14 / 19.1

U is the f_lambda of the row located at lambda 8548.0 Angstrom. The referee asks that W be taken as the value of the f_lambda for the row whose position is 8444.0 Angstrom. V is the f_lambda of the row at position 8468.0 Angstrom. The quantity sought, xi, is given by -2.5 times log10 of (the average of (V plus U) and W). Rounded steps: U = 16.72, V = 17.39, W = 17.75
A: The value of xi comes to -3.53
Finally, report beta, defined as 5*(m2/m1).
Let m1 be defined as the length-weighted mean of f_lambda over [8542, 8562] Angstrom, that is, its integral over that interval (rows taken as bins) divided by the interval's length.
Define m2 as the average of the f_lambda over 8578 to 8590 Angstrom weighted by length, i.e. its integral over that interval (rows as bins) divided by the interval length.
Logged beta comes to 5.3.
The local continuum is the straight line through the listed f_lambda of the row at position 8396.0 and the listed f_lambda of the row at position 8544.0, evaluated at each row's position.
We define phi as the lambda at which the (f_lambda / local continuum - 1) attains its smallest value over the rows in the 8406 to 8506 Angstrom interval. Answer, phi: 8456.0 Angstrom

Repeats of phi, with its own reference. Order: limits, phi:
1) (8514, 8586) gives 8544.0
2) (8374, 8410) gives 8388.0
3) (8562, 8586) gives 8564.0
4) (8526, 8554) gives 8544.0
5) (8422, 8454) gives 8440.0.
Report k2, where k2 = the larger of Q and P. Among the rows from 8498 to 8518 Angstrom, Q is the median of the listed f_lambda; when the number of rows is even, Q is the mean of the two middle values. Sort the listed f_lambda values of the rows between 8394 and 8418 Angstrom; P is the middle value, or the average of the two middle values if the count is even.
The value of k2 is 19.0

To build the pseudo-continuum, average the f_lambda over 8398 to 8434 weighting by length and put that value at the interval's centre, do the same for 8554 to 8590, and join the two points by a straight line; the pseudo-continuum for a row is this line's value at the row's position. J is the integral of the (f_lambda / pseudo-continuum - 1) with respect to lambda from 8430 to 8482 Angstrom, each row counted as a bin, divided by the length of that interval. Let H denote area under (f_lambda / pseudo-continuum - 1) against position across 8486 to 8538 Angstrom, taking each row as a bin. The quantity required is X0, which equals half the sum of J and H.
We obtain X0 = -1.7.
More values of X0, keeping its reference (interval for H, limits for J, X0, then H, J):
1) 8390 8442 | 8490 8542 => -0.5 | -0.8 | -0.07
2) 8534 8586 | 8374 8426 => -0.8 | -1.5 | -0.01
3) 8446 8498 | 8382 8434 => -1.8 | -3.6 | -0.01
